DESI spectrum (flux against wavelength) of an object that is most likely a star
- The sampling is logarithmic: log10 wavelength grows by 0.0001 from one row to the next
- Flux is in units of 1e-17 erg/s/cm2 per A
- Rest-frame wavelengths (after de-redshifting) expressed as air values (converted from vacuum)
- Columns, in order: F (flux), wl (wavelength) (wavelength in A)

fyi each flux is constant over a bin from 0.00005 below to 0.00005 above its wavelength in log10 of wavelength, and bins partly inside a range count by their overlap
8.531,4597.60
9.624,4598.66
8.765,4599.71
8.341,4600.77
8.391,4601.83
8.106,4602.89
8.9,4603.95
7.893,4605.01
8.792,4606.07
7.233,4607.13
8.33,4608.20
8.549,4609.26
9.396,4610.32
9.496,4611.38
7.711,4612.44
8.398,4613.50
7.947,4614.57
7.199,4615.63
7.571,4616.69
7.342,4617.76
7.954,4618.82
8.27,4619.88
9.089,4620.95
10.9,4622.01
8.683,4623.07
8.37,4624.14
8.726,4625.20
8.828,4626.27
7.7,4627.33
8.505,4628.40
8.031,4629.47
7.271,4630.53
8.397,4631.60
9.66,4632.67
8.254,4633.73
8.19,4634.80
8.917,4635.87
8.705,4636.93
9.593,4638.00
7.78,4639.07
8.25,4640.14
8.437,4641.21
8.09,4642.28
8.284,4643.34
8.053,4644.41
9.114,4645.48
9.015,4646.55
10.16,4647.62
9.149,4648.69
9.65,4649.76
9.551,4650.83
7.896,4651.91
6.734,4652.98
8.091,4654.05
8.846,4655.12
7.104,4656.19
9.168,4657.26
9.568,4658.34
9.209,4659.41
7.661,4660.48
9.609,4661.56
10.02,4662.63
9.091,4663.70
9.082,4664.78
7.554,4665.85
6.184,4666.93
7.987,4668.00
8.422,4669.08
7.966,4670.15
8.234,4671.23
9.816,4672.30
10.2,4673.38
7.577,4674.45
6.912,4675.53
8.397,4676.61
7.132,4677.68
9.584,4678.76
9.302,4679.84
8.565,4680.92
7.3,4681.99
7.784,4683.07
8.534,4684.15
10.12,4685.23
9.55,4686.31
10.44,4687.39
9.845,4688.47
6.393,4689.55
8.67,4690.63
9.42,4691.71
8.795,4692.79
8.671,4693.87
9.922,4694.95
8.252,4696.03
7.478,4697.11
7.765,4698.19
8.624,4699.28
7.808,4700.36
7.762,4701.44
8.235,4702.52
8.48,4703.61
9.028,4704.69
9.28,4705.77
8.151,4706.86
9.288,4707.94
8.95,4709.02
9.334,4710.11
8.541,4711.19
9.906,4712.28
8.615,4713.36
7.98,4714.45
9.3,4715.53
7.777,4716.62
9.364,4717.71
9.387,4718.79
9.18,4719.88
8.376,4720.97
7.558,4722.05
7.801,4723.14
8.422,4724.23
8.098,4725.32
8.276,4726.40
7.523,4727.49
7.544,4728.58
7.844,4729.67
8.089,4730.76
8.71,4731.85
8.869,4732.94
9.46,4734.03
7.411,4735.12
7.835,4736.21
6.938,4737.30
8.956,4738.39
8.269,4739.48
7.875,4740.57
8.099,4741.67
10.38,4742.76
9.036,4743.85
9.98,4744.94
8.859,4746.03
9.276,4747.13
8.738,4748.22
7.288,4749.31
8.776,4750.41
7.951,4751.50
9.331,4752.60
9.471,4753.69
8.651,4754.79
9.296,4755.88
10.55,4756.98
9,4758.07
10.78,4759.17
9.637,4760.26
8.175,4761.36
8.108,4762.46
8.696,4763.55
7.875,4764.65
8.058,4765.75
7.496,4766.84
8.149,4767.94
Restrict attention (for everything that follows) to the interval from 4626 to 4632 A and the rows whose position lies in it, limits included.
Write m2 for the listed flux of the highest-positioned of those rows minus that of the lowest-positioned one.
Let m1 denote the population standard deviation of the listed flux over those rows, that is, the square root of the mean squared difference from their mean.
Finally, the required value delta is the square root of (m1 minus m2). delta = 0.98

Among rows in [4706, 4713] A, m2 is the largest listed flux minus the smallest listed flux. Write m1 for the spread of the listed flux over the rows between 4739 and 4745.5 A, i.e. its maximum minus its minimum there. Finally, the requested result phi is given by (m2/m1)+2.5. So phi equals 3.2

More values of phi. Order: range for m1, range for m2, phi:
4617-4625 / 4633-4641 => 3.0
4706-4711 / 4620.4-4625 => 4.6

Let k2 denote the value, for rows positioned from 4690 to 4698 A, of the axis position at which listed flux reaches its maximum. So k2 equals 4694.95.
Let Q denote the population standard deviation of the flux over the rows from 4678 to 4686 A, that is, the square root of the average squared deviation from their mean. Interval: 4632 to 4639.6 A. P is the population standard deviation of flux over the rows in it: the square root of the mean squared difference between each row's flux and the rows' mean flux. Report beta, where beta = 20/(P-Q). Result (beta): -76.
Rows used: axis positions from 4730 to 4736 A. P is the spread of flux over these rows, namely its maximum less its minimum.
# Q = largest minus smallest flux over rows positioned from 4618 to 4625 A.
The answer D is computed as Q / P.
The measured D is 1.4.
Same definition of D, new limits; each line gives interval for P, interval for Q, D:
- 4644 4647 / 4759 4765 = 2.7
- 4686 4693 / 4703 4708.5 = 0.3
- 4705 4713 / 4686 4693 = 2.3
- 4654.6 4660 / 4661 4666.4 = 1.0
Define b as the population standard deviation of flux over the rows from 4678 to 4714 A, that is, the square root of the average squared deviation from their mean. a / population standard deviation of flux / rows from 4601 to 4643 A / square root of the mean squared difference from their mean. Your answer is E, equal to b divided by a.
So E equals 1.20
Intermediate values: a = 0.74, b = 0.89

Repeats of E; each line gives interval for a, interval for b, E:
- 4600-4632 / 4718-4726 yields 0.82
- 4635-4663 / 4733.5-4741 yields 0.93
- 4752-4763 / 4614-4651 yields 0.97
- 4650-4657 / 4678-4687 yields 0.94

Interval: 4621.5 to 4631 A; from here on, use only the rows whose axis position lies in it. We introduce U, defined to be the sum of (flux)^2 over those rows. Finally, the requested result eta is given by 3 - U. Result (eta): -664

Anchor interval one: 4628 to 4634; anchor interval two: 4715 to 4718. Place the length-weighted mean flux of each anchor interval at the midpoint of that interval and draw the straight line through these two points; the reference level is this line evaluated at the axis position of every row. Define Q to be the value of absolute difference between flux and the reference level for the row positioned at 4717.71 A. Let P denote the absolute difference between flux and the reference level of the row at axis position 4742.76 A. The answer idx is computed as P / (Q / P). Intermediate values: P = 1.5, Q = 0.6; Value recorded 3.7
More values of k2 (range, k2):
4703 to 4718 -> 4712.28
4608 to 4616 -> 4611.38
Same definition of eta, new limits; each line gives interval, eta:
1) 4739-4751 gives -853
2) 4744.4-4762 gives -1337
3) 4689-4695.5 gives -453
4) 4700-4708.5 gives -578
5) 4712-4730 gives -1208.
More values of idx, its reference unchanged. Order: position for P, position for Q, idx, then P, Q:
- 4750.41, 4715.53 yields 0.0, 0.1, 0.6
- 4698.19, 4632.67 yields 0.6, 0.9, 1.3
